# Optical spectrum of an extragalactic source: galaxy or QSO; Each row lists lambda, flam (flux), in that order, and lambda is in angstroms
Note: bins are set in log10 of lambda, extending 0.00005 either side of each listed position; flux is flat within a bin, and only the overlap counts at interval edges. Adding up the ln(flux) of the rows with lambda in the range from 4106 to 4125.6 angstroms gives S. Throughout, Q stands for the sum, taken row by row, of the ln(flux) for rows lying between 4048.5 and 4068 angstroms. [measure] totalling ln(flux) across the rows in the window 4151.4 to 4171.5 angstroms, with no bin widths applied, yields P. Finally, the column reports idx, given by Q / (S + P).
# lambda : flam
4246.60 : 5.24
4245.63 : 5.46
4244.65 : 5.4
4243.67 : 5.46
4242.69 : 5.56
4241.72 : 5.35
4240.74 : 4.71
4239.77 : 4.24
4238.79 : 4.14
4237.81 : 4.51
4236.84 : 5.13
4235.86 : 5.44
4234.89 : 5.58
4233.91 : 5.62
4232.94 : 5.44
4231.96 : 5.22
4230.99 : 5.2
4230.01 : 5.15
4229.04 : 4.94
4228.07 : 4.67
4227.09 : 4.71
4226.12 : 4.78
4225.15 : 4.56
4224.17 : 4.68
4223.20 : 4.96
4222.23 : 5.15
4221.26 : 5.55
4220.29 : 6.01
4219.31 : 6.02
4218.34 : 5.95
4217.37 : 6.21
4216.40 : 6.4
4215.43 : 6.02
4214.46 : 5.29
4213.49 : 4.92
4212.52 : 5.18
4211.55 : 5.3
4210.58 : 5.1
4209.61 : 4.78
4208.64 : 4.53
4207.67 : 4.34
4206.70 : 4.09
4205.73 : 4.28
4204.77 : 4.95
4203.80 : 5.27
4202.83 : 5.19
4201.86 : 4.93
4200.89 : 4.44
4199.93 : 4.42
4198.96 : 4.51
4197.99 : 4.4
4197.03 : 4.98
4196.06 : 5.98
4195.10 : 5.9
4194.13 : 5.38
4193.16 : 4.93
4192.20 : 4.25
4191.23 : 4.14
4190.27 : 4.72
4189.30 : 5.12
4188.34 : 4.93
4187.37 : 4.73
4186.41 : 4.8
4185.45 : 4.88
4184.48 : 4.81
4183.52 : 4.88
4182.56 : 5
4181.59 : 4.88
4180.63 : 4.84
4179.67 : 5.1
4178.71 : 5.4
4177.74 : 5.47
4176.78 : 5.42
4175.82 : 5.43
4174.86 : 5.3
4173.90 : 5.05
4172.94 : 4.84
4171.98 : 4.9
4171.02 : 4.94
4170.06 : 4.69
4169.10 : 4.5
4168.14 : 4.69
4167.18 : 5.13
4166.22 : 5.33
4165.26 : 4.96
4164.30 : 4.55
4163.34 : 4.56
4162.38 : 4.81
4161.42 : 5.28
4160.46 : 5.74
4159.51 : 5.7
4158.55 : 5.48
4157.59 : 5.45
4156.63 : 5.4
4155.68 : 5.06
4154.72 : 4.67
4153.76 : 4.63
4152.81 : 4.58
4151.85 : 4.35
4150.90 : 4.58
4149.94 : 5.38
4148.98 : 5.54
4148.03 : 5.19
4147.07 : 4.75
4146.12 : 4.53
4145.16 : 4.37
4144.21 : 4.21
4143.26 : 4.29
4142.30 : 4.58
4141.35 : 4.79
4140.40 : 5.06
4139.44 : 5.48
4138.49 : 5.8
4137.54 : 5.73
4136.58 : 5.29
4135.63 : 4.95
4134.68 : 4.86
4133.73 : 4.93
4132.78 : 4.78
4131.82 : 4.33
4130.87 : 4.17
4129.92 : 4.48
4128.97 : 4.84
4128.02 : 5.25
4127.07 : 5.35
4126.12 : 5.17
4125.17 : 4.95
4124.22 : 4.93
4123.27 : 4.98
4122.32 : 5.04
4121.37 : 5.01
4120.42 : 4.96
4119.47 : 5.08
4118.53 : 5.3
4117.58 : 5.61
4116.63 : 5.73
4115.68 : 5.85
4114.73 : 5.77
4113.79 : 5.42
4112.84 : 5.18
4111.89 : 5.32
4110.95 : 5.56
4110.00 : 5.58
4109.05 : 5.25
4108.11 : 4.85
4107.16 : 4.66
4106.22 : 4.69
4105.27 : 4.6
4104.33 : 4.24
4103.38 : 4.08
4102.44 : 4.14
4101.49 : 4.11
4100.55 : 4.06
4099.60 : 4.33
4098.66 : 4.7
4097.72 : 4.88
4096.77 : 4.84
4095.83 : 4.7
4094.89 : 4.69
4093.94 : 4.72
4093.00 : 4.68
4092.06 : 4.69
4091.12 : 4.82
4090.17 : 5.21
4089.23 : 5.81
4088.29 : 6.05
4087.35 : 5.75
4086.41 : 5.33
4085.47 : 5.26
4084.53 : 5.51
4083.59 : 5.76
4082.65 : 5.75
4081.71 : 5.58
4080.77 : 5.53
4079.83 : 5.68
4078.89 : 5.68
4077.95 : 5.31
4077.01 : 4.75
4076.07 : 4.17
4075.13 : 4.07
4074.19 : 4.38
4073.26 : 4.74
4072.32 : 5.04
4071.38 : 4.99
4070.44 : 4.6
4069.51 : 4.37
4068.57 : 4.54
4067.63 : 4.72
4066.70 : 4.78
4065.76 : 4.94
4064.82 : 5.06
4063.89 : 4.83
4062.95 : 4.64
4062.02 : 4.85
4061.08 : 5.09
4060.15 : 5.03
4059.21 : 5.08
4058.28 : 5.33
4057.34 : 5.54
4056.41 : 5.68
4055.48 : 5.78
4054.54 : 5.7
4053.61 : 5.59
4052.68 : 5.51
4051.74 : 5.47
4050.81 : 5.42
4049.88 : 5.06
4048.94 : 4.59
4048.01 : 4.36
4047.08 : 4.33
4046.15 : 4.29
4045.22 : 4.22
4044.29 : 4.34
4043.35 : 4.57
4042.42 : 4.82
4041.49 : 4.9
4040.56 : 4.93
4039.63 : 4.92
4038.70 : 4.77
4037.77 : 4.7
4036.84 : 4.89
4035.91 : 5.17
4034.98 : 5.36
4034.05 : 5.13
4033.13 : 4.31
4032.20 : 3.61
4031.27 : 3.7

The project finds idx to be 0.505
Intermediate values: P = 33.6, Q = 34.5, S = 34.7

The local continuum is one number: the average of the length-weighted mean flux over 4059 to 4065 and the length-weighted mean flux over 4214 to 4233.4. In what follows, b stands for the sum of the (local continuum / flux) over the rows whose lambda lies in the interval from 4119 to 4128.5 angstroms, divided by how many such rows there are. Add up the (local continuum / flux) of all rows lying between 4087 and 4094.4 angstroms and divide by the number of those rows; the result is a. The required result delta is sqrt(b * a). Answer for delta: 1.00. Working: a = 0.99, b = 1.01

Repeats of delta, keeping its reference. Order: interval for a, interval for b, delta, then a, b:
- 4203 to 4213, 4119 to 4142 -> 1.06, 1.08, 1.03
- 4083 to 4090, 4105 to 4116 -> 0.95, 0.91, 0.99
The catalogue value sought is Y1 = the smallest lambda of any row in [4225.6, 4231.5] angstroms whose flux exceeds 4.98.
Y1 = 4230.01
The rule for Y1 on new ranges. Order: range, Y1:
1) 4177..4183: 4177.74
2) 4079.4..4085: 4079.83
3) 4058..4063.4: 4058.28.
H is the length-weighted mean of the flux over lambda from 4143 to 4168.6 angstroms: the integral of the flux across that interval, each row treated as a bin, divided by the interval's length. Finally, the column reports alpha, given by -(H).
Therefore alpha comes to -4.94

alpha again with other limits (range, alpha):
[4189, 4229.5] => -5.05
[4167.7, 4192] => -4.93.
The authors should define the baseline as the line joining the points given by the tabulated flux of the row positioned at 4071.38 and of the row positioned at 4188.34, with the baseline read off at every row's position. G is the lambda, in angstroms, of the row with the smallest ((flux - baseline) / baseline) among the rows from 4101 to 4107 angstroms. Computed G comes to 4103.38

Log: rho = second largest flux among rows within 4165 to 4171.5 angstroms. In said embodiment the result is 5.13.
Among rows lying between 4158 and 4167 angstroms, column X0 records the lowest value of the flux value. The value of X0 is 4.55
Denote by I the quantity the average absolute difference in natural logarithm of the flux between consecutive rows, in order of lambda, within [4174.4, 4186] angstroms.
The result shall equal 0.022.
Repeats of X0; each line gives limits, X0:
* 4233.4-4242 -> 4.14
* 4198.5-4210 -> 4.09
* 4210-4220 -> 4.92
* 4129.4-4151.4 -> 4.17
